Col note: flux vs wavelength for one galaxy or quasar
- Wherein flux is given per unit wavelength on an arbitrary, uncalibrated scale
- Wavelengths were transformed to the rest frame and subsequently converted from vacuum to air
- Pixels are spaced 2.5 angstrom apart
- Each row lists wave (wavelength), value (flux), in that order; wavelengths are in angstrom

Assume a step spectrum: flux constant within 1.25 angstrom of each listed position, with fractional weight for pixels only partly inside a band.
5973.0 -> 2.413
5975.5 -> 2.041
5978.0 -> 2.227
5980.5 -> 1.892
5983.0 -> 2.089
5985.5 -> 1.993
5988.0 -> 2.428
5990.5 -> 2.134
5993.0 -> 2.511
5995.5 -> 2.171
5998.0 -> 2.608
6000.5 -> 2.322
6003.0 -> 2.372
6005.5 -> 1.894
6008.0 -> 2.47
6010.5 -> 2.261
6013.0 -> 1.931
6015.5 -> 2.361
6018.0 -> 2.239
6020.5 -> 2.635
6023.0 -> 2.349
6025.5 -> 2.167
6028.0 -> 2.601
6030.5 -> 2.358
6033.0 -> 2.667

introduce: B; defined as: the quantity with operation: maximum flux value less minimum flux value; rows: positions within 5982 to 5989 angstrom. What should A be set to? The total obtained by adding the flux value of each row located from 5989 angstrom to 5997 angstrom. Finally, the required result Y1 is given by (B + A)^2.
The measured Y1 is 52.6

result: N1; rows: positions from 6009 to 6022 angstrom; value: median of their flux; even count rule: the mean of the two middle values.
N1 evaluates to 2.26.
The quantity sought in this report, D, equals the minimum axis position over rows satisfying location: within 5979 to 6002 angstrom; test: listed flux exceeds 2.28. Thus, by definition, 5988.0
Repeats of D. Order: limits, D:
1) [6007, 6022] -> 6008.0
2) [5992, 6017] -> 5993.0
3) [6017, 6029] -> 6020.5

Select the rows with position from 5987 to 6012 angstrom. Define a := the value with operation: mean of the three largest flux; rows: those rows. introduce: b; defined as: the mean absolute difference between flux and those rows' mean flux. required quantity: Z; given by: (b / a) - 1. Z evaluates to -0.936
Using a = 2.53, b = 0.162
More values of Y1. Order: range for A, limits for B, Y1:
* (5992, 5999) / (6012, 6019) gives 59.6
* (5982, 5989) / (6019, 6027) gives 48.7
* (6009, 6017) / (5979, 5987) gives 45.6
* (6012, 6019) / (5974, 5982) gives 47.1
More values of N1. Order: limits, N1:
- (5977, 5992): 2.11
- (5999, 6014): 2.29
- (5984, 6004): 2.35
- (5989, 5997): 2.17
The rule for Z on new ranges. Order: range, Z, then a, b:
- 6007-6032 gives -0.942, 2.57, 0.150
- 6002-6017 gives -0.916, 2.40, 0.202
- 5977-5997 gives -0.935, 2.39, 0.156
